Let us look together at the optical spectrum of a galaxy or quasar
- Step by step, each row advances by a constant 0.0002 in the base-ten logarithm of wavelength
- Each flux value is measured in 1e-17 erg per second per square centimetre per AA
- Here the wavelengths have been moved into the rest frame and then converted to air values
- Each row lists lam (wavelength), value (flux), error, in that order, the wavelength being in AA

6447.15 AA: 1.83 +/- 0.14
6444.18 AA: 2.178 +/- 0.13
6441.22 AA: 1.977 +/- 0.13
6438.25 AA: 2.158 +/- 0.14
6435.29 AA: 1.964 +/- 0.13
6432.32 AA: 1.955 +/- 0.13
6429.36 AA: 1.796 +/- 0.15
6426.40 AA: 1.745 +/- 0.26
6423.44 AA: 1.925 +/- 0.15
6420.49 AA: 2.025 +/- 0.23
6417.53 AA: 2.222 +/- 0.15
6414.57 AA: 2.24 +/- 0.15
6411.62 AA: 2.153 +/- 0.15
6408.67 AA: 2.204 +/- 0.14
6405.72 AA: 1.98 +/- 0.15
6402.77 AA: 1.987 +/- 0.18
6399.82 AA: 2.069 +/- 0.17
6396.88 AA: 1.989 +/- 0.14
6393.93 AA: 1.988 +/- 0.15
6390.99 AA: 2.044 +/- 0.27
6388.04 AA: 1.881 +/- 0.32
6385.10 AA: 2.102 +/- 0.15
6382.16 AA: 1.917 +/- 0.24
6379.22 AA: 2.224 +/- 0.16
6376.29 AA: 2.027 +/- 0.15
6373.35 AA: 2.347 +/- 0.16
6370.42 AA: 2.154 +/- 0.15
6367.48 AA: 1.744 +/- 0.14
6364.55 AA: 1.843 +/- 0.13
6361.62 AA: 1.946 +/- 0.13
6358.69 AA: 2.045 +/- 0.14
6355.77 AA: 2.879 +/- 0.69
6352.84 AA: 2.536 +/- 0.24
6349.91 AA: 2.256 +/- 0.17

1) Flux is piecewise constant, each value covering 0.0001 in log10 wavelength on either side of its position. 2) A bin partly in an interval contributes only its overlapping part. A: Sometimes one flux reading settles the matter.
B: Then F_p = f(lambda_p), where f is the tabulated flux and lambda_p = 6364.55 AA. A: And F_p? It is 1.843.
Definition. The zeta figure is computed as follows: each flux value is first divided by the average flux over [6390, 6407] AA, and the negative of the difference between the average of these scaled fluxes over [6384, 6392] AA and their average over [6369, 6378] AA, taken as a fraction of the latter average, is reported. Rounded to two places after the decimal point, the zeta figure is 0.08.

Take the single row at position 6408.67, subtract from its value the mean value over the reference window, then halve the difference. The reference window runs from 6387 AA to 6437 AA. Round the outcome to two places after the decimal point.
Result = 0.10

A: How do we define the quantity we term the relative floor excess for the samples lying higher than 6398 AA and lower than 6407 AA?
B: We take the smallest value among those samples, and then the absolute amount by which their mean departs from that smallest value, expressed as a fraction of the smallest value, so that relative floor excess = 0.016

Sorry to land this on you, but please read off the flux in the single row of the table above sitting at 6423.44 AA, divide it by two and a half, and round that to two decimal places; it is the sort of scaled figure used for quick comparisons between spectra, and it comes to 0.77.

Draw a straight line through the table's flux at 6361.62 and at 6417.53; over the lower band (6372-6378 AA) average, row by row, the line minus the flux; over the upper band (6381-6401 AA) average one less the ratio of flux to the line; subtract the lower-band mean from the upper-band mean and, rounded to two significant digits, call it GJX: 0.22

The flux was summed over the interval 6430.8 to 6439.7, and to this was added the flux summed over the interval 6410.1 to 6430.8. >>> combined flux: 20.2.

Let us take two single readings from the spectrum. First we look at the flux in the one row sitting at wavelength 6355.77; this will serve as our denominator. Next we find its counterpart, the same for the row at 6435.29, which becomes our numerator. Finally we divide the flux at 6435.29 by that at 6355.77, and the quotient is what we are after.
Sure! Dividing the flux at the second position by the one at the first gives 0.68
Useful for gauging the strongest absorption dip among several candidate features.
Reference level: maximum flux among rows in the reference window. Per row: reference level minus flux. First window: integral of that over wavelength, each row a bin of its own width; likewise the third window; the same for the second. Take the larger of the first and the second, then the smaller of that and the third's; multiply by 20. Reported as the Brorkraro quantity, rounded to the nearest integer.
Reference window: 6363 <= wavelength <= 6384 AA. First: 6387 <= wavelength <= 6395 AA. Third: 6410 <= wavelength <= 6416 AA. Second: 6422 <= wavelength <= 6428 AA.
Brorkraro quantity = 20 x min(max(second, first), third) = 18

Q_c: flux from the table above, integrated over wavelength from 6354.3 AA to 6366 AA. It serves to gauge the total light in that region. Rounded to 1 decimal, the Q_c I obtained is 25.5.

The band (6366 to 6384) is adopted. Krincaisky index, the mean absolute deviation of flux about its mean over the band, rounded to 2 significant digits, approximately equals 0.17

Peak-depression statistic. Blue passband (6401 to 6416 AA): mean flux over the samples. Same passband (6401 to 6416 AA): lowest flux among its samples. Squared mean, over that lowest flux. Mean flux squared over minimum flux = 2.25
